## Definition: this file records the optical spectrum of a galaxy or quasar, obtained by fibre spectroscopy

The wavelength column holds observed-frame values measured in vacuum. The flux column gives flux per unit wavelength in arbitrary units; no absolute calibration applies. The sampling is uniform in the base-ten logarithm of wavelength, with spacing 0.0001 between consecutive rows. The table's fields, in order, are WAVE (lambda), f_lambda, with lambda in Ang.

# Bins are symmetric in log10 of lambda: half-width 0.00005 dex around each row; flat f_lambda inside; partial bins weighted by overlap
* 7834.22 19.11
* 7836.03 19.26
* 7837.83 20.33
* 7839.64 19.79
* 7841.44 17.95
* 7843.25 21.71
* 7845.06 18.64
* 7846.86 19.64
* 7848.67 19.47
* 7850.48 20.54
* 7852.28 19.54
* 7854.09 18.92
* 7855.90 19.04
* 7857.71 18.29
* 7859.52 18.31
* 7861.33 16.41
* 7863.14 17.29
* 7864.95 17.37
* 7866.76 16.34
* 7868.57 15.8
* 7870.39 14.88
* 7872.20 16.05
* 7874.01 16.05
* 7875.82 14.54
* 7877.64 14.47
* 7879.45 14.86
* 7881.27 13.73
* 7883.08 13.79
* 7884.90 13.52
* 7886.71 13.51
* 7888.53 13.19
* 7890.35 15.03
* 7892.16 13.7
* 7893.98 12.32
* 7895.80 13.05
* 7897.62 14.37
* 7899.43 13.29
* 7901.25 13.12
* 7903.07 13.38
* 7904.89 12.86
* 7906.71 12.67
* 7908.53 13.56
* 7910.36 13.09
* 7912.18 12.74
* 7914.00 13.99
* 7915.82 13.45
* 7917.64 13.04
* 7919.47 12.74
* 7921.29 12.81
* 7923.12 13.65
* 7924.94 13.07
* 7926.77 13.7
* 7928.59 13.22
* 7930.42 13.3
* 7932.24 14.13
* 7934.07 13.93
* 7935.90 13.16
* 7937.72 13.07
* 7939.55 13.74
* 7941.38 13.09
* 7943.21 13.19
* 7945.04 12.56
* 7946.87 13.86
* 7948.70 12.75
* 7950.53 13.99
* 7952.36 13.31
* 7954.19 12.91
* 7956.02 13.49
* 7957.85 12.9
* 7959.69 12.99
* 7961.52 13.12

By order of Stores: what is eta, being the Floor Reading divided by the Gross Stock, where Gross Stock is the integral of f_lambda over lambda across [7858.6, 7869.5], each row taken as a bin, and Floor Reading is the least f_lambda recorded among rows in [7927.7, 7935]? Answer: 0.072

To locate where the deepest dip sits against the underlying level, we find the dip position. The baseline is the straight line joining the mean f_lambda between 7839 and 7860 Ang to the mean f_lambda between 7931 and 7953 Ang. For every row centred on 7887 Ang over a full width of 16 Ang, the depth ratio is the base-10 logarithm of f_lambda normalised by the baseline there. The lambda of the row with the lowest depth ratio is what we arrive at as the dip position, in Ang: 7893.98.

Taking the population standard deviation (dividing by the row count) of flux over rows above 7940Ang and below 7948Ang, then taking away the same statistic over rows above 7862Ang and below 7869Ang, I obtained -0.20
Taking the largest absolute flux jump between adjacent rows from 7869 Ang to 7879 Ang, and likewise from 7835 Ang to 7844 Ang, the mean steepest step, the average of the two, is 2.6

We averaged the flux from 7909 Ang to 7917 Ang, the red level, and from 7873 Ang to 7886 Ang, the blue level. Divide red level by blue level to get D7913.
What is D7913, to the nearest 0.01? 0.92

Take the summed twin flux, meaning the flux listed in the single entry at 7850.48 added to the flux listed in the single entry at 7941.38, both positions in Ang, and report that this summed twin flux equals 33.6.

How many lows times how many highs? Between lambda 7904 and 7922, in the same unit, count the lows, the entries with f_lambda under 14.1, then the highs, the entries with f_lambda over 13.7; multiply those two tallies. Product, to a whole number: 10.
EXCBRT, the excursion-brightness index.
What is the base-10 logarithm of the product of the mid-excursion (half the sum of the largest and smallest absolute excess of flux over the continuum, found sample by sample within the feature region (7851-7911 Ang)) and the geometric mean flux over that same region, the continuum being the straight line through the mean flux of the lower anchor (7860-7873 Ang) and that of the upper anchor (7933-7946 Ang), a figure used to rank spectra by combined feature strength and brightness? 1.33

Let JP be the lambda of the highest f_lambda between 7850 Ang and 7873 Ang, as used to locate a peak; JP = 7850.48 Ang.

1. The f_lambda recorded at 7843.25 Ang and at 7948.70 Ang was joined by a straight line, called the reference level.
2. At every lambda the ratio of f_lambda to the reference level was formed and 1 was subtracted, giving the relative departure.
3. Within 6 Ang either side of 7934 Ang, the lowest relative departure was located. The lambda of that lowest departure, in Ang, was 7928.59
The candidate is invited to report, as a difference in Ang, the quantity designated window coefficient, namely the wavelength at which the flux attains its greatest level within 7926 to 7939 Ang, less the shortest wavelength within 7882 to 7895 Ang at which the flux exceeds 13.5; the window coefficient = 49.2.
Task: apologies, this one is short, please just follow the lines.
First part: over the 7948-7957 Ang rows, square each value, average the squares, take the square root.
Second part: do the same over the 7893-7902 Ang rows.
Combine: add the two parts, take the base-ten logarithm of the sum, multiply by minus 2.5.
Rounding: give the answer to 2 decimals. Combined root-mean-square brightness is -3.56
